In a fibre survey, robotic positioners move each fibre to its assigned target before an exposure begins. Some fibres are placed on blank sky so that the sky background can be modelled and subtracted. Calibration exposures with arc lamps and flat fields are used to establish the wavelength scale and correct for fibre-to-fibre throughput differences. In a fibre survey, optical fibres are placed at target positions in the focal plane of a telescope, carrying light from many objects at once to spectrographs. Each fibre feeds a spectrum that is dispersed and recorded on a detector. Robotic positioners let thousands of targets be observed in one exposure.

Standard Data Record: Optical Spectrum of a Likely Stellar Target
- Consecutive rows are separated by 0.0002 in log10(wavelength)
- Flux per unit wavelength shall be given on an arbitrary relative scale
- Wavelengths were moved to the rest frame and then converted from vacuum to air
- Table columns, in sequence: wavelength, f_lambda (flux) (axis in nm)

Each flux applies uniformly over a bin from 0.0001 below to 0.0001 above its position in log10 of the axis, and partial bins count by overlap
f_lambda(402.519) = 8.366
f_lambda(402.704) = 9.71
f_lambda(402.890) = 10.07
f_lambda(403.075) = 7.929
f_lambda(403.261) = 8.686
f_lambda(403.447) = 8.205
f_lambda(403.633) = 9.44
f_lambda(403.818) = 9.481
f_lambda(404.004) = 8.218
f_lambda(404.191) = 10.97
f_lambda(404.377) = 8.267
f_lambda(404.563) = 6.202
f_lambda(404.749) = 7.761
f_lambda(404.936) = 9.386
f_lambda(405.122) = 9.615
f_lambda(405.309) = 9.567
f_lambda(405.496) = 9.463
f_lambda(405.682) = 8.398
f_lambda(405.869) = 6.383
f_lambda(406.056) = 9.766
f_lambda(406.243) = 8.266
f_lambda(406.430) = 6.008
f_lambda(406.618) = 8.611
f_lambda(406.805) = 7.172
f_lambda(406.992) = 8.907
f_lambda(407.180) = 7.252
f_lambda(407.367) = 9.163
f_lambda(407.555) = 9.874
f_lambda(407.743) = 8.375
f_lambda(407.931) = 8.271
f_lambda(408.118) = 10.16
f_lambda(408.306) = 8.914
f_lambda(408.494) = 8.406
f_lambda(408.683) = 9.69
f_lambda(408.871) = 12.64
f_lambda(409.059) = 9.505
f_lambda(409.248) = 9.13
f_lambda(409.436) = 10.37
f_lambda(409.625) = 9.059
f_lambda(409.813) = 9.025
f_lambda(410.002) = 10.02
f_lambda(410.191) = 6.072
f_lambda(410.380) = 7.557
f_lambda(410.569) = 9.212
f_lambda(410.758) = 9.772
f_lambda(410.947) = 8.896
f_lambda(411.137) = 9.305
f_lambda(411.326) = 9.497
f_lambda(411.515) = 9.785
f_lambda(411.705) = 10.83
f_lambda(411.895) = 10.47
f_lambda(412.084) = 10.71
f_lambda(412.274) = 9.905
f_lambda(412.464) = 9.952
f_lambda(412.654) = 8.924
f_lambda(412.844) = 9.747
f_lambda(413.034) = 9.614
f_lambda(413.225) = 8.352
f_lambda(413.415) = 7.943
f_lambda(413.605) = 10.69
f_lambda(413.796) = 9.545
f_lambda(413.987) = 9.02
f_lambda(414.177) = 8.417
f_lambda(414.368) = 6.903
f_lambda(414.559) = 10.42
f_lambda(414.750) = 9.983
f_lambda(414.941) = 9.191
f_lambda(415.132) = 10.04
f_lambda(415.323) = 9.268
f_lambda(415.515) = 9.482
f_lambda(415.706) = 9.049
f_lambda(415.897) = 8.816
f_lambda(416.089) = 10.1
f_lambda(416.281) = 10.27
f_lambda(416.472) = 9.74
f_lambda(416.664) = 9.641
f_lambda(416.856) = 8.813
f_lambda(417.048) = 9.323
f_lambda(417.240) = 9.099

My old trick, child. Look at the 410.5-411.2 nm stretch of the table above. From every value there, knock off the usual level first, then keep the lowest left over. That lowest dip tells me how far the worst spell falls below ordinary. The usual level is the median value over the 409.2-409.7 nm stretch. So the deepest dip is -0.2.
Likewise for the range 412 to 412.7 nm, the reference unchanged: -0.2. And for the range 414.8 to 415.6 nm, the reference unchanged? 0.1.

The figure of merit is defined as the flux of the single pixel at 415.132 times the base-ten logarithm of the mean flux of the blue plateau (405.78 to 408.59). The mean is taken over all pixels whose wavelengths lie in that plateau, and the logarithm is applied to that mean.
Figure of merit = 9.3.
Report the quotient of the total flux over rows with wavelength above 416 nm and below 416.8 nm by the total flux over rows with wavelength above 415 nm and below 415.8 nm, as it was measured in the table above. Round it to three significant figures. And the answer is 1.05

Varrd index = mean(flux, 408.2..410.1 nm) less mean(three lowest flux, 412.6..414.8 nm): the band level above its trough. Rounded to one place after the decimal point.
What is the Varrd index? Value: 1.9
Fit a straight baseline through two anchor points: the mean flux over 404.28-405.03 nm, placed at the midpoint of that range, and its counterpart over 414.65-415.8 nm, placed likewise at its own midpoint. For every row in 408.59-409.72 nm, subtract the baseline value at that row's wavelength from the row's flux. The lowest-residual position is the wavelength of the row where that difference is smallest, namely 409.625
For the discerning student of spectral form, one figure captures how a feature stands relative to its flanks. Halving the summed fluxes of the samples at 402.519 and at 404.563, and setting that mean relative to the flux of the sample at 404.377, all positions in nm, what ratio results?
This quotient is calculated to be 0.88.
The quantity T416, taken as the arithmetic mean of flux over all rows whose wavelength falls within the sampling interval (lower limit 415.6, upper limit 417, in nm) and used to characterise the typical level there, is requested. 9.49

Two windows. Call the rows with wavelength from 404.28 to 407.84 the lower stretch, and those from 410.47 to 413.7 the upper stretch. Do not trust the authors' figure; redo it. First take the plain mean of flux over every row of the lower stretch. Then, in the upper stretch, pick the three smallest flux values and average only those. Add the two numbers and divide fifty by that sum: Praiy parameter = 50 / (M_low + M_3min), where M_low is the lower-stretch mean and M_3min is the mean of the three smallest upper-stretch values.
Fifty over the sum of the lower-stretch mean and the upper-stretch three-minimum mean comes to 2.99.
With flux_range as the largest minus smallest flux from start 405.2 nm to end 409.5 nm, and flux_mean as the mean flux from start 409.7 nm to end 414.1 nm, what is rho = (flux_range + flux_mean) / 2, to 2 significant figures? 8.0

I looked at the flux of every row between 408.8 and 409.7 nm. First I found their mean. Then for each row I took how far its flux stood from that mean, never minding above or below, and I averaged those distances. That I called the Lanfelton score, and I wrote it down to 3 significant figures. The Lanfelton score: 1.09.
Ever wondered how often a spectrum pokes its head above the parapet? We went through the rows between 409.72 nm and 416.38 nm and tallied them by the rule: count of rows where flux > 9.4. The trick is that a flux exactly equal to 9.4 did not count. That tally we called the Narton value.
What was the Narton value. 19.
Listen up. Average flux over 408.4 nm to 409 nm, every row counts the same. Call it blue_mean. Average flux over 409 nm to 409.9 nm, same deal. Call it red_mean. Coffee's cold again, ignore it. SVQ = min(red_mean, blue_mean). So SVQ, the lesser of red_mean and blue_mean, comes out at 9.42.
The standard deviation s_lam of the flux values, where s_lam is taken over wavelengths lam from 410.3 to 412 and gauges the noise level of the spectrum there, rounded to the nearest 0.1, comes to 0.9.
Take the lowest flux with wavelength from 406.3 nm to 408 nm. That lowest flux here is 6.008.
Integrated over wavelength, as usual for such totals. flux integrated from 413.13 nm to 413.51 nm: 3.10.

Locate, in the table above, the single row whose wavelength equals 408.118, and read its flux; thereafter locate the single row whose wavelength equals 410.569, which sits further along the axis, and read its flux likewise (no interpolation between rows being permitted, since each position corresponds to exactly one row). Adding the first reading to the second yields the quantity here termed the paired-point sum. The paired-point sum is 19.4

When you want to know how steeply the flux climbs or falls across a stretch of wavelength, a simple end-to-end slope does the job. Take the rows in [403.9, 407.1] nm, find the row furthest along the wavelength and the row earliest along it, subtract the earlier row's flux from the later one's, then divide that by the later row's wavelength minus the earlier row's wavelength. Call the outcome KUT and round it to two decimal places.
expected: 0.23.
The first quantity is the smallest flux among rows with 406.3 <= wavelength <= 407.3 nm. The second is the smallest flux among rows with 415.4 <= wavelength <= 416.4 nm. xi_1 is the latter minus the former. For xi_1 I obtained 2.8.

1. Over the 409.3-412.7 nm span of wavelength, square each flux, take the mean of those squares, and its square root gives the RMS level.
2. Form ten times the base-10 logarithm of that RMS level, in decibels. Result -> 9.77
